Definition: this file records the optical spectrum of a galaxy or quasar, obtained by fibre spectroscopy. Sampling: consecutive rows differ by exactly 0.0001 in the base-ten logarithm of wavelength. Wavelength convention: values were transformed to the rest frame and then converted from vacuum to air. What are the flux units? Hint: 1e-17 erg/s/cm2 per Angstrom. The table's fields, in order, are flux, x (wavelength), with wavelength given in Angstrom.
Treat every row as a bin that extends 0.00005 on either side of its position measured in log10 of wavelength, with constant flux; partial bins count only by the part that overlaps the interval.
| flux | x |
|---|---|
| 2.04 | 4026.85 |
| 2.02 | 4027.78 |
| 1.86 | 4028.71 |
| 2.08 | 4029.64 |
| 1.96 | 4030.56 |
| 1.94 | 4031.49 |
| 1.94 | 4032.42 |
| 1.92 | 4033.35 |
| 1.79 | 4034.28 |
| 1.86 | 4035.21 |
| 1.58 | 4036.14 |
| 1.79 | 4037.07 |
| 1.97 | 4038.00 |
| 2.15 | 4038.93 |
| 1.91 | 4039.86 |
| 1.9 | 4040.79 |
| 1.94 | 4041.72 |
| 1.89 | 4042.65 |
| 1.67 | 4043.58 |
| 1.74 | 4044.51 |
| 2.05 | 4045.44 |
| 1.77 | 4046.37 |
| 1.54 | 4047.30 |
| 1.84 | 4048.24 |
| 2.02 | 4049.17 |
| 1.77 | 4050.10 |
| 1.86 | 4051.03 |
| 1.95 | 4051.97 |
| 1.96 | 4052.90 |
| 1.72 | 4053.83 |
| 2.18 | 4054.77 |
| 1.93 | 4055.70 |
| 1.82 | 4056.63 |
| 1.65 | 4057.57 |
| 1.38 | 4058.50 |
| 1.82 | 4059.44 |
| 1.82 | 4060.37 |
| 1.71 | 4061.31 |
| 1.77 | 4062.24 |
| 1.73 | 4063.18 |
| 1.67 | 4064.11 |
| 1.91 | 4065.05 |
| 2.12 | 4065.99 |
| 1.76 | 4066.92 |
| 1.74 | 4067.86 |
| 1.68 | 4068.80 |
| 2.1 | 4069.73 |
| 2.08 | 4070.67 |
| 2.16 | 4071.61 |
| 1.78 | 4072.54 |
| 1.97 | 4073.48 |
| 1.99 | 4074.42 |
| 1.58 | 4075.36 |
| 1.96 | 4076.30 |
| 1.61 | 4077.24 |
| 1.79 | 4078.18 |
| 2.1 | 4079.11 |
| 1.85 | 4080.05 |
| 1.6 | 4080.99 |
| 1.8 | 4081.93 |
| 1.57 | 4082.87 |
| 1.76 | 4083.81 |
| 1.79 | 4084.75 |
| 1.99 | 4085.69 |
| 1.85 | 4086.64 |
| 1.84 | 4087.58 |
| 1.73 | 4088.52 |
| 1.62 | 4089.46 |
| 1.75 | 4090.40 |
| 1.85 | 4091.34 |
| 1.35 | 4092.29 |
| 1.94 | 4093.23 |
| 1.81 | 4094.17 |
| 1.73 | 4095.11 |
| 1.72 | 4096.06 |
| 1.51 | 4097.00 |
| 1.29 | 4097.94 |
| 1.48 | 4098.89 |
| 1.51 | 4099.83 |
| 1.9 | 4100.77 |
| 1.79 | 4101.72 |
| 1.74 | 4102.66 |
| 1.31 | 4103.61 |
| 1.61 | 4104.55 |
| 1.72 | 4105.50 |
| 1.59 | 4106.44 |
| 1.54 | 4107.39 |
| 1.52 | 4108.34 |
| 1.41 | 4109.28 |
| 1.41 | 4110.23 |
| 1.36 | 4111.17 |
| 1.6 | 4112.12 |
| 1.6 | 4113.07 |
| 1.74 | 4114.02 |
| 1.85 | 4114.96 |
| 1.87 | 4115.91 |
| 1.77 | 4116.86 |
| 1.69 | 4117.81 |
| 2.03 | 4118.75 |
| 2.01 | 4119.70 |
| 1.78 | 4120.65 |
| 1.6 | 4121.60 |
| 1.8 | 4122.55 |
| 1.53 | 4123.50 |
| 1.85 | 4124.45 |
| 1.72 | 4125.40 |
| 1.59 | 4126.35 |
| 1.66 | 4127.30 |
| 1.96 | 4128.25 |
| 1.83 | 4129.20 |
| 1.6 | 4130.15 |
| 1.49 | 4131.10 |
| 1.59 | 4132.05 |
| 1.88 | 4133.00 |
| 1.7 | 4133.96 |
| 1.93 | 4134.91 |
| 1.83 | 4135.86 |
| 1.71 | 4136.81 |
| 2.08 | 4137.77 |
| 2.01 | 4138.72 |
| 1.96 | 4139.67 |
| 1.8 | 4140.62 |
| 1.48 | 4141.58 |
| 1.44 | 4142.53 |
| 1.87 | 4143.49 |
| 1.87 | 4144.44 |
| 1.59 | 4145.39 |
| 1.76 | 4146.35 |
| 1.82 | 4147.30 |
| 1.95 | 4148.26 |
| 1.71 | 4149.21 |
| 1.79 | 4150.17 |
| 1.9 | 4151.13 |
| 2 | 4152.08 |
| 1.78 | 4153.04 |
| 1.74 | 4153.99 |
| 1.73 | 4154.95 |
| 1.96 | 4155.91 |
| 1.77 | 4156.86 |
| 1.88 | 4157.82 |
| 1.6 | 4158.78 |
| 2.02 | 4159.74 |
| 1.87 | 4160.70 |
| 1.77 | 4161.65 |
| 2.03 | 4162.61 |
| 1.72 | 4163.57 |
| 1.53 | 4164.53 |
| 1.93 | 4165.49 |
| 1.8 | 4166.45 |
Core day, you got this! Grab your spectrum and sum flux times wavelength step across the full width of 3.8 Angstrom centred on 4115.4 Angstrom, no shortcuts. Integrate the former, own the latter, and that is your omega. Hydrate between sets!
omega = 6.9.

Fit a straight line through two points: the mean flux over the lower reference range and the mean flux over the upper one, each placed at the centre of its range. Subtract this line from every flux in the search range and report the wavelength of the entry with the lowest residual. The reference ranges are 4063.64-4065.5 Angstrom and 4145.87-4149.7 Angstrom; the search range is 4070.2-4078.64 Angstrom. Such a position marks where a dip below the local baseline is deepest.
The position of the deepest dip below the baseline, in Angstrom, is 4075.36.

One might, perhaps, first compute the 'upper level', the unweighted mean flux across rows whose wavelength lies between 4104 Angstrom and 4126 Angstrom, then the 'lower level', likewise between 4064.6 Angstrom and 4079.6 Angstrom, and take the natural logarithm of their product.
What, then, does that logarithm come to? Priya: 1.16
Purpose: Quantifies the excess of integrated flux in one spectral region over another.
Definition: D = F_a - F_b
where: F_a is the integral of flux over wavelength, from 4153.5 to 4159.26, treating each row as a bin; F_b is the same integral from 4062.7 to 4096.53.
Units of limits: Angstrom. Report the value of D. -51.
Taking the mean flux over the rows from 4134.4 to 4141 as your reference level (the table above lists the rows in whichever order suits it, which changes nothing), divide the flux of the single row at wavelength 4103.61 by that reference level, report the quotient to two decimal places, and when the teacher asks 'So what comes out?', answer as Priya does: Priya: 0.69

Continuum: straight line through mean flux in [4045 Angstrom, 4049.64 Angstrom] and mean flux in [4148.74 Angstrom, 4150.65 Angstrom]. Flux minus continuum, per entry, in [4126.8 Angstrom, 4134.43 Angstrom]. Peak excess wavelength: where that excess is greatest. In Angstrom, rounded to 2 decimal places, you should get 4128.25 Angstrom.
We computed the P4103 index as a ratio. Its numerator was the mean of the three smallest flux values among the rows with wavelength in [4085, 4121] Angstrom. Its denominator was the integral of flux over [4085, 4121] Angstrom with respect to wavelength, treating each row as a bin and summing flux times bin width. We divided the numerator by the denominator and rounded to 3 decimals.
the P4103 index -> 0.022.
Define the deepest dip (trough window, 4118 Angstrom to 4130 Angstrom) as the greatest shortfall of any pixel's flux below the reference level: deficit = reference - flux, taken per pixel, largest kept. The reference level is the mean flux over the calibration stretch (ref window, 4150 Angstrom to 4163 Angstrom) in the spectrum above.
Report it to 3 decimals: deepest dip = 0.316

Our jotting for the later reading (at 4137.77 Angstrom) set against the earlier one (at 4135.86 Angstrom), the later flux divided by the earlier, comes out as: 1.14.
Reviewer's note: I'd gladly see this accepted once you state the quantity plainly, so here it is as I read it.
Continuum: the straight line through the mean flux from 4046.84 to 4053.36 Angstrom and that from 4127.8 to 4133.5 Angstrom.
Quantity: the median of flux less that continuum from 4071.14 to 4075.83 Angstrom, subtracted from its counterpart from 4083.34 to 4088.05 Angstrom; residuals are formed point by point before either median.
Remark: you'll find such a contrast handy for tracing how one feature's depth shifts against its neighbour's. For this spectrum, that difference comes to -0.11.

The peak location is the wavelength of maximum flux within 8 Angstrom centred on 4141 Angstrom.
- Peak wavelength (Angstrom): 4137.77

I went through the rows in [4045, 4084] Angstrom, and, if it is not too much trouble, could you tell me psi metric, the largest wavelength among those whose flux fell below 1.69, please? 4082.87 Angstrom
